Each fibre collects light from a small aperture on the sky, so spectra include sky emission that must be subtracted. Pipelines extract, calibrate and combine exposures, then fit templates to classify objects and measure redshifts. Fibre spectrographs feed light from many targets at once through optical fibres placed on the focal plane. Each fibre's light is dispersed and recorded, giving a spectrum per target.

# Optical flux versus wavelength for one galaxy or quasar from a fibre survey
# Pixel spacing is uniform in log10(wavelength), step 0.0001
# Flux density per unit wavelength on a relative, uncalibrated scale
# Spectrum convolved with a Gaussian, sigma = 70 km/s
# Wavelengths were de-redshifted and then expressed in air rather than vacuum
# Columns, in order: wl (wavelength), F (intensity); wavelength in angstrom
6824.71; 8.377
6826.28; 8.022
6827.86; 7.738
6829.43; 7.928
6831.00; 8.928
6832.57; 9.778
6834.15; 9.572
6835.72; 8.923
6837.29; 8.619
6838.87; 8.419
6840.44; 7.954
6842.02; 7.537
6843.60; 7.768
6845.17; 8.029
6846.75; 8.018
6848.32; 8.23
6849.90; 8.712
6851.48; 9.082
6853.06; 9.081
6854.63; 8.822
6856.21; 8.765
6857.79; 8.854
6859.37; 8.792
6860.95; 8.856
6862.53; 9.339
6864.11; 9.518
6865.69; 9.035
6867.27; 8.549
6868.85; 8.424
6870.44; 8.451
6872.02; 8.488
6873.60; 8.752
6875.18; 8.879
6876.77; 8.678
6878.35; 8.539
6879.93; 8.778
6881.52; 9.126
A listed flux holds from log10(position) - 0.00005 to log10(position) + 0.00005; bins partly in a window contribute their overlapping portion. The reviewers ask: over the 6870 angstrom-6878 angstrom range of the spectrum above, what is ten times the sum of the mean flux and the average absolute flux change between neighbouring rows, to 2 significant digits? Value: 88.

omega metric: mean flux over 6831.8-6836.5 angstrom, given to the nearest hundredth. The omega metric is 9.42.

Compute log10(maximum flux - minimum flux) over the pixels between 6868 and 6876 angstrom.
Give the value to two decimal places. -0.34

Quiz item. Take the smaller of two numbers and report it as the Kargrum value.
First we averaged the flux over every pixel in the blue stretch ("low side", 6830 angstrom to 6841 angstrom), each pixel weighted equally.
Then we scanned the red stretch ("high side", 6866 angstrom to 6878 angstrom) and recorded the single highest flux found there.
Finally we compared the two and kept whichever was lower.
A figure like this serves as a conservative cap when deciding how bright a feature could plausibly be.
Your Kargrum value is 8.88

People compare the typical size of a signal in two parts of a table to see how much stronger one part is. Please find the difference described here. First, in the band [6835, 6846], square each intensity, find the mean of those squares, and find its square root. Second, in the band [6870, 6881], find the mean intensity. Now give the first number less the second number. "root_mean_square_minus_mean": -0.5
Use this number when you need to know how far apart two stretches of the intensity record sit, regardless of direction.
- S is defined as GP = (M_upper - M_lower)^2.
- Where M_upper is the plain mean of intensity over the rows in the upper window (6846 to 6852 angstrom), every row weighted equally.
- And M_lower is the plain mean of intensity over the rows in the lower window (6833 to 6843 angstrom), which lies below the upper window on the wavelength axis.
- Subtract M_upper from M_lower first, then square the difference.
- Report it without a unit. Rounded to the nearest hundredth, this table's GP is 0.00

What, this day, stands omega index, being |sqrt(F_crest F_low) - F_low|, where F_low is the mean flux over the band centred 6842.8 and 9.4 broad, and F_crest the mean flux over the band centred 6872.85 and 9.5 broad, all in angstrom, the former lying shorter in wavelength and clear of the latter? 0.32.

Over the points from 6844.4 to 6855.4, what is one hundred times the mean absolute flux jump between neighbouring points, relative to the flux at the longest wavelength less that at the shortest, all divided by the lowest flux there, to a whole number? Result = 3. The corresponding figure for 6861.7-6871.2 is -3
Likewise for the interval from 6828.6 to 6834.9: 5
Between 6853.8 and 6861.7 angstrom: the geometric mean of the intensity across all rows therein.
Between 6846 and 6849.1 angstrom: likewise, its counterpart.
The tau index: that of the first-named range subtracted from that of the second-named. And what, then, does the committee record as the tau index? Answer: -0.7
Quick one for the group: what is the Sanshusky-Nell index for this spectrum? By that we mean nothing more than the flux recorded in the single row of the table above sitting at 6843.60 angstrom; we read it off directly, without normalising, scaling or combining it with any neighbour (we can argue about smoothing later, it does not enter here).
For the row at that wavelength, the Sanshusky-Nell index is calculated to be 7.768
